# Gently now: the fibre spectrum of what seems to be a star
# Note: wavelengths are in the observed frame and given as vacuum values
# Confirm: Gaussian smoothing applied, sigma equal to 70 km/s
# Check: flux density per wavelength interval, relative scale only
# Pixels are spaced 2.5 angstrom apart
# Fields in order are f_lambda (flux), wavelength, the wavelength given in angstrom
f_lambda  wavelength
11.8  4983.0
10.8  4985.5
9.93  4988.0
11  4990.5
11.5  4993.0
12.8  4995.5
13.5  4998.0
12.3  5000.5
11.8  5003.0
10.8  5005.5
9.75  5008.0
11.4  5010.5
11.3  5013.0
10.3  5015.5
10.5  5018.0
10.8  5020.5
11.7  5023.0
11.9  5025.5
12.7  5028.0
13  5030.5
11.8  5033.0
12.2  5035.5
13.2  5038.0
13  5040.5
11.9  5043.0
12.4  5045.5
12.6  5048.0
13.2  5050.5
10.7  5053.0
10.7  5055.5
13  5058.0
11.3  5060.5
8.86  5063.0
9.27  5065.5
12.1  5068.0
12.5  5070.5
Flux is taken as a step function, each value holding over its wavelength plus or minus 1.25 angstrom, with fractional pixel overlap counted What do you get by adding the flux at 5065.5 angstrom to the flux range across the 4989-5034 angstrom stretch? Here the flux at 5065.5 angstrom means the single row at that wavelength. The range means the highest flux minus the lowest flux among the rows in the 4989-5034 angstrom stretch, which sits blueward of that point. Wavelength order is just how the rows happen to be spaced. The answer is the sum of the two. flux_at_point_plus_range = 13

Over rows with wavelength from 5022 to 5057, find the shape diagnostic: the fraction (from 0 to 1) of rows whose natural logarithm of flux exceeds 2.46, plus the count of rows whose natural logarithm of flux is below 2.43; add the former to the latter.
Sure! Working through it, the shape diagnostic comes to 2.8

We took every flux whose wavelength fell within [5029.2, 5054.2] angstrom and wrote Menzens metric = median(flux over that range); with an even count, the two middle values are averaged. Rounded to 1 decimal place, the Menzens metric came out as 12.5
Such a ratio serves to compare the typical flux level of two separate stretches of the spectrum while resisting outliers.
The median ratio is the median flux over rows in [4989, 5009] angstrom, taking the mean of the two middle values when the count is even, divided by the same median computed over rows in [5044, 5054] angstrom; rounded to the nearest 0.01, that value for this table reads 0.93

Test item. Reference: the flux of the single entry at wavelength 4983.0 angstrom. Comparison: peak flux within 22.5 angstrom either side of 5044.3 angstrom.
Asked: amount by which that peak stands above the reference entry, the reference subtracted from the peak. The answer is 1.40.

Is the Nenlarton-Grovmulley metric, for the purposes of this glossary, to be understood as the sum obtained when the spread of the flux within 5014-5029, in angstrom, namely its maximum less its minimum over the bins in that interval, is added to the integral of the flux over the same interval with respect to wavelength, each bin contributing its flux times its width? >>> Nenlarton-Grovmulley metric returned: 172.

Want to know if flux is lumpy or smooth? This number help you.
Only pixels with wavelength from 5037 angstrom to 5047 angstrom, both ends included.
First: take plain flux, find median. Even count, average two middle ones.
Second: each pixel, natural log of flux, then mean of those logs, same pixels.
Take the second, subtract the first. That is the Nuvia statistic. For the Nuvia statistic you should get -10.2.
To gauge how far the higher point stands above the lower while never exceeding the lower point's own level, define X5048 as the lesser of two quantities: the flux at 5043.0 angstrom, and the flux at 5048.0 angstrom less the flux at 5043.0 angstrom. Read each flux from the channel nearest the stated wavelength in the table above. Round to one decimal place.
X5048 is 0.7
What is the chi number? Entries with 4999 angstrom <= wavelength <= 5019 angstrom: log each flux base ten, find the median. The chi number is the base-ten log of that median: 0.018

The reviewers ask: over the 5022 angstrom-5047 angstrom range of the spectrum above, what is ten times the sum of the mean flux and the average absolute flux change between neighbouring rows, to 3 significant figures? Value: 130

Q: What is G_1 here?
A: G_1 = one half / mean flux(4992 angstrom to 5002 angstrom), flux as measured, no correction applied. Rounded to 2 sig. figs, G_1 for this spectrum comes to 0.040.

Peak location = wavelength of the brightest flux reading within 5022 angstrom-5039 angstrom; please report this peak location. 5038.0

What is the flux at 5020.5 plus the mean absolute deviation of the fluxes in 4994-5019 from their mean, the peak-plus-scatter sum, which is 11.7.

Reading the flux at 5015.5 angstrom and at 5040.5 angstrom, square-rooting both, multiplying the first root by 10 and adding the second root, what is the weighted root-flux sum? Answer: 35.7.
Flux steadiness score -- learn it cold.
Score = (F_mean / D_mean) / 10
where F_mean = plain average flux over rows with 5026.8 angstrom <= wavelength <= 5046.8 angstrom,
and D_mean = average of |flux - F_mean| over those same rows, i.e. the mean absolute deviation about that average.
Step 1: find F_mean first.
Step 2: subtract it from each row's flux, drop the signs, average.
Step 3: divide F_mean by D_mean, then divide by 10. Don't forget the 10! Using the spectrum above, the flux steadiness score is 2.78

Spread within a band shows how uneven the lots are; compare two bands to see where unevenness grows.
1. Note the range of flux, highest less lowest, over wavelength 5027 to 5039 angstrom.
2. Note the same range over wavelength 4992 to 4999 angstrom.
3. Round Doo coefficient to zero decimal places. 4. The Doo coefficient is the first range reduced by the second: -1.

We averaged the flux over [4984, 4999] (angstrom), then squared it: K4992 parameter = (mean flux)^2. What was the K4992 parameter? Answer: 134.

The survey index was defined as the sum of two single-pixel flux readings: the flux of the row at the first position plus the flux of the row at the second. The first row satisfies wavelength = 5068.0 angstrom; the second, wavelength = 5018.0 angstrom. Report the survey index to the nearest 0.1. 22.6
